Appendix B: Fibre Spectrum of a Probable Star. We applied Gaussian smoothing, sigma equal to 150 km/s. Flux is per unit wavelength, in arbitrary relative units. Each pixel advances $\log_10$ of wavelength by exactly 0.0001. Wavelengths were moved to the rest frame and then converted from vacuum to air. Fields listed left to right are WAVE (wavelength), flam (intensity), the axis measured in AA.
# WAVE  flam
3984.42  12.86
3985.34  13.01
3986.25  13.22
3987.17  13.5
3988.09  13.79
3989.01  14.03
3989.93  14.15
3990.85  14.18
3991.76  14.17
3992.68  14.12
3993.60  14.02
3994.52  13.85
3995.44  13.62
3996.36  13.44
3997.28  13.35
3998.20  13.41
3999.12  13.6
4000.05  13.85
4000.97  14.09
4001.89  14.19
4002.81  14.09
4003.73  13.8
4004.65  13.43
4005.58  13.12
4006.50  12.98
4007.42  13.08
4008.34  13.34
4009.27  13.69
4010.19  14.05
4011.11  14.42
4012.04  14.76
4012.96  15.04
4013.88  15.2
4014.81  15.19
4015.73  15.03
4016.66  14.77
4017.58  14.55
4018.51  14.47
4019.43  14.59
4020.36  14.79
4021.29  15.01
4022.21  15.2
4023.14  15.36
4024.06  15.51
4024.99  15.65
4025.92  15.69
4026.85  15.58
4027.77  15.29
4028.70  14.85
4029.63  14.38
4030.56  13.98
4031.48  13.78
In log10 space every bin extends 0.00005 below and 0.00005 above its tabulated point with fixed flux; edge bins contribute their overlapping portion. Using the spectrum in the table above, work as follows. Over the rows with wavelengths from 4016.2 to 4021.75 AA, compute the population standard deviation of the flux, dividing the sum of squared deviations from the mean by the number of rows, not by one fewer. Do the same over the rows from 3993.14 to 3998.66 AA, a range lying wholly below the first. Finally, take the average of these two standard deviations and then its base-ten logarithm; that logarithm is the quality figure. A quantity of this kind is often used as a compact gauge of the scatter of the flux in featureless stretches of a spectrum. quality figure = -0.67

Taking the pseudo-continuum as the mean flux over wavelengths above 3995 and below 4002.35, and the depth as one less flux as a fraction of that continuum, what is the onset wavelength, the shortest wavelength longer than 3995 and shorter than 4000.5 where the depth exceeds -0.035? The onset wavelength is 3995.44 AA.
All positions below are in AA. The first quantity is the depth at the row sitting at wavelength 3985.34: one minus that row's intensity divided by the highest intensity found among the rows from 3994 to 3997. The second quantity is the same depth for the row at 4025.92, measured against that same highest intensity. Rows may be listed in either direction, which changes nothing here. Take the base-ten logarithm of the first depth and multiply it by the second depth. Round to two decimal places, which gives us 0.16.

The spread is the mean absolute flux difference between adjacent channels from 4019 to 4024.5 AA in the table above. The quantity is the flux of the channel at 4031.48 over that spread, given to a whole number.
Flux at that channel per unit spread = 75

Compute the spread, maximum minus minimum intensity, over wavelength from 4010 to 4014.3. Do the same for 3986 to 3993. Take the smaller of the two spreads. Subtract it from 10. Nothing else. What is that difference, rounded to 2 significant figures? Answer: 9.0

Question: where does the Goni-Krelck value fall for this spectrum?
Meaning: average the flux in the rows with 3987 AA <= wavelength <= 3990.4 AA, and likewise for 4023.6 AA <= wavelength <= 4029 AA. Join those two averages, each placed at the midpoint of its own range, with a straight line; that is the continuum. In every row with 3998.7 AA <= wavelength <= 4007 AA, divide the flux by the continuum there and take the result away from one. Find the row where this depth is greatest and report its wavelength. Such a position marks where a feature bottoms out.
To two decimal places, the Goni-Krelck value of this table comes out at 4006.50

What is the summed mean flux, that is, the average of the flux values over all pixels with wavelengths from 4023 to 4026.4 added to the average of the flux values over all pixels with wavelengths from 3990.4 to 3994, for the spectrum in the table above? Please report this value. 29.7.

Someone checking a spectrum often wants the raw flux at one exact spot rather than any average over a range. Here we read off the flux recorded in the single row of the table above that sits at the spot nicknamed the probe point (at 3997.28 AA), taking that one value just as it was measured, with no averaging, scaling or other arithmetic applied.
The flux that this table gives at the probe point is 13.35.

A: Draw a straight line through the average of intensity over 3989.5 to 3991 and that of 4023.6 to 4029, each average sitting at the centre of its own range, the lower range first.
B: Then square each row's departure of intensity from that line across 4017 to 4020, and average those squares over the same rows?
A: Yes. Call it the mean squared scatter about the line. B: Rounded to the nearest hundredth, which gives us 0.38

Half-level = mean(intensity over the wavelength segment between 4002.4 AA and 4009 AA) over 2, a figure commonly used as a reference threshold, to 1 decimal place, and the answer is 6.7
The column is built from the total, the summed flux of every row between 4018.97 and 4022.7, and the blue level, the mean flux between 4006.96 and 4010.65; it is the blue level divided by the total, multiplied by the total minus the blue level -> 10.5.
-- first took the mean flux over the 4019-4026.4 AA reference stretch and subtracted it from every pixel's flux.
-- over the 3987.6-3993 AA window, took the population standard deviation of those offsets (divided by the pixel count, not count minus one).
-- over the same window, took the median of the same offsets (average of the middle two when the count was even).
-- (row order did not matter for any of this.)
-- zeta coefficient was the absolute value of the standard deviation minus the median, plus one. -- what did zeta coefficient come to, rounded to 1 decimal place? 2.2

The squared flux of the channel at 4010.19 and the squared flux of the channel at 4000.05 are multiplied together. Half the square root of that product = 97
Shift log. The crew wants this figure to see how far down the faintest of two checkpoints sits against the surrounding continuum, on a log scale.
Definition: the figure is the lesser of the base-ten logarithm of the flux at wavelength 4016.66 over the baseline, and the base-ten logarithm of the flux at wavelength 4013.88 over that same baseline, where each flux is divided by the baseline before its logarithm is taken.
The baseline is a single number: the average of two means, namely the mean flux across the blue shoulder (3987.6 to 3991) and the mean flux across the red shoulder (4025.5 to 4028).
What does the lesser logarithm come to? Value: 0.000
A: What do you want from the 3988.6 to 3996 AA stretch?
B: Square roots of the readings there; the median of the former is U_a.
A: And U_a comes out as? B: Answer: 3.75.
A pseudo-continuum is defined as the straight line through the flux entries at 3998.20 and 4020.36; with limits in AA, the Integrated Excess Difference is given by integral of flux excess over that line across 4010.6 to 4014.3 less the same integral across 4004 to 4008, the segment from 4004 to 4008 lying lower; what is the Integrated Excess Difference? 4.8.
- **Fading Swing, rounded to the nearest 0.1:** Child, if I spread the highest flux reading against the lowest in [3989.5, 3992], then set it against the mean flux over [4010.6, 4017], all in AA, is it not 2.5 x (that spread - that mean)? -37.2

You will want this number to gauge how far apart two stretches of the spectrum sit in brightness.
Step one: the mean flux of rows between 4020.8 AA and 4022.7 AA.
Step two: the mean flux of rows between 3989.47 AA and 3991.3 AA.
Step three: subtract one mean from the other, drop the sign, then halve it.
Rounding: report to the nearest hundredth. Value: 0.47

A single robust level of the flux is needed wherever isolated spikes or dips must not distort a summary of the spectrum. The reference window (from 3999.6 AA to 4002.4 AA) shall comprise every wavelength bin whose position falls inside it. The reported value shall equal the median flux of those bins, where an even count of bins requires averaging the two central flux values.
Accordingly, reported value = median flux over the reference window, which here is 14.1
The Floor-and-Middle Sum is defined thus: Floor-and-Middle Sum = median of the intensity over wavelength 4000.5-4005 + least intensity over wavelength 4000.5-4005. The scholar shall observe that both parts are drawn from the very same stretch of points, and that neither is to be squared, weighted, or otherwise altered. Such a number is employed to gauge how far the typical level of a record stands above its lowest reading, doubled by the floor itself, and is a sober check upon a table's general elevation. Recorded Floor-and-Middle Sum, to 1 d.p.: 27.5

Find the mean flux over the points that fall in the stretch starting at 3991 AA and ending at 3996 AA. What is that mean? 14.0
